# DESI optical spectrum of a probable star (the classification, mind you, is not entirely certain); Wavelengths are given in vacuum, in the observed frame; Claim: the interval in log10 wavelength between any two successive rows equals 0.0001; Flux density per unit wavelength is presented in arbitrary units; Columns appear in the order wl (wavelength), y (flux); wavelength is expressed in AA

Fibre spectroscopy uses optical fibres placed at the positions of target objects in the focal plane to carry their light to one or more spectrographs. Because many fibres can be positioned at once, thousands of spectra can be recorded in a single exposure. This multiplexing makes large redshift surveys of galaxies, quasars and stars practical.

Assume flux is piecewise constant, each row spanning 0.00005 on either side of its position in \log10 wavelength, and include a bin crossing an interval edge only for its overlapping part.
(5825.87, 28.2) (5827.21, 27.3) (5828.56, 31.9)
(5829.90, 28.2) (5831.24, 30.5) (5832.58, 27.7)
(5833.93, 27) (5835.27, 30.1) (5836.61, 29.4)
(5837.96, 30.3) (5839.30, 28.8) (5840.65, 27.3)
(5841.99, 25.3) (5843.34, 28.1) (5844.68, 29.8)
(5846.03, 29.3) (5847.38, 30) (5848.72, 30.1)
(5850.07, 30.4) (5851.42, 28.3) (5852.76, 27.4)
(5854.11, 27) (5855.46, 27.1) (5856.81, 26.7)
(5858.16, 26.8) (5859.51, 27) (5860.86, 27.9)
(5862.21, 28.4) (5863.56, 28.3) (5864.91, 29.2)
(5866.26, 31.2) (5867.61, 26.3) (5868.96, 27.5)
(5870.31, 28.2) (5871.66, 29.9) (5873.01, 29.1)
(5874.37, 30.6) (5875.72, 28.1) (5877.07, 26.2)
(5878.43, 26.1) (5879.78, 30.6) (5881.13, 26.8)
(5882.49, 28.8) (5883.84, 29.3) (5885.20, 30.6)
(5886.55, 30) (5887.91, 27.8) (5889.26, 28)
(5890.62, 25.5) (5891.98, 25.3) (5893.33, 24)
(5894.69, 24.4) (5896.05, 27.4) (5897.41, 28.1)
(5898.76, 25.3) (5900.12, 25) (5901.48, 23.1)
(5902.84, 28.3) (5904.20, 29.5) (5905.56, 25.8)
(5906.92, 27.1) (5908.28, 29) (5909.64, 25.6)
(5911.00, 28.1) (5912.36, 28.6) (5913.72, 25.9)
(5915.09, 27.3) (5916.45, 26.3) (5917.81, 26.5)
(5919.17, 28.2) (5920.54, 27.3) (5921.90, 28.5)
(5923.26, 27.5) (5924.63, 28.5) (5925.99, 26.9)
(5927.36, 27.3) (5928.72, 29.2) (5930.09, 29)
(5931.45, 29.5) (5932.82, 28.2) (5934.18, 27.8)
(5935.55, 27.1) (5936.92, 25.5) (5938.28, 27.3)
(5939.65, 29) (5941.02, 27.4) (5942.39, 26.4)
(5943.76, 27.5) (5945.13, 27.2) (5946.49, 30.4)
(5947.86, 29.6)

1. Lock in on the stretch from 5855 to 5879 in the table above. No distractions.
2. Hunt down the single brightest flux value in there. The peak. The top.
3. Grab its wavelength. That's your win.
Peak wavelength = 5866.26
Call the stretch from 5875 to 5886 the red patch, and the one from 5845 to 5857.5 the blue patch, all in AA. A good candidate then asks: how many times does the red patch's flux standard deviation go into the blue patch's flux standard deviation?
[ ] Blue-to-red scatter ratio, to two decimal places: 0.82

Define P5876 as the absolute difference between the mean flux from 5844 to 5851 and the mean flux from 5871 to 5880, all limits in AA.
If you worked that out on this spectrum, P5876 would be 1.3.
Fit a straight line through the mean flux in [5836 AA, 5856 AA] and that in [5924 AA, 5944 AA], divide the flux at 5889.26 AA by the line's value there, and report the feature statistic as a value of 0.99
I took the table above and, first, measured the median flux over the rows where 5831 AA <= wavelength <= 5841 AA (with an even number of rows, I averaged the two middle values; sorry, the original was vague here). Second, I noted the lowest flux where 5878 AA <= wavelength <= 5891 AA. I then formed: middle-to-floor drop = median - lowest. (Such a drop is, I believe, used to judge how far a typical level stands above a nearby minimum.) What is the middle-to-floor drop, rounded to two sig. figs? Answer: 3.6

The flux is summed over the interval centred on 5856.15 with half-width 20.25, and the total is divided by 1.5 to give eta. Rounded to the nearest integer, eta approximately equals 569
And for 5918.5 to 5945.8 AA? 370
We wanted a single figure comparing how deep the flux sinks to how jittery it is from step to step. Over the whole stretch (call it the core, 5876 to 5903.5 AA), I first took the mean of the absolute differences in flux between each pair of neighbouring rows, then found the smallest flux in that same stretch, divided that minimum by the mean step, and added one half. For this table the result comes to 14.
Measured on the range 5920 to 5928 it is 26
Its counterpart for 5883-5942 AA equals 16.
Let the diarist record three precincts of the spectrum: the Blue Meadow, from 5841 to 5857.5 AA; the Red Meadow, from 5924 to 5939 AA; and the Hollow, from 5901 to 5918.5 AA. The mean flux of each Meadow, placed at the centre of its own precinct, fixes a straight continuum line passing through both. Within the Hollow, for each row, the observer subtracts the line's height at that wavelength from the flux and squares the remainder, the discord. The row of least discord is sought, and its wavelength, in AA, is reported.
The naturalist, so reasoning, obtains 5911.00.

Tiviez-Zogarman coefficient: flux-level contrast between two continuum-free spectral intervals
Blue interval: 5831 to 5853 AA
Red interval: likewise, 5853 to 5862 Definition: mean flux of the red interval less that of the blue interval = -1.7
